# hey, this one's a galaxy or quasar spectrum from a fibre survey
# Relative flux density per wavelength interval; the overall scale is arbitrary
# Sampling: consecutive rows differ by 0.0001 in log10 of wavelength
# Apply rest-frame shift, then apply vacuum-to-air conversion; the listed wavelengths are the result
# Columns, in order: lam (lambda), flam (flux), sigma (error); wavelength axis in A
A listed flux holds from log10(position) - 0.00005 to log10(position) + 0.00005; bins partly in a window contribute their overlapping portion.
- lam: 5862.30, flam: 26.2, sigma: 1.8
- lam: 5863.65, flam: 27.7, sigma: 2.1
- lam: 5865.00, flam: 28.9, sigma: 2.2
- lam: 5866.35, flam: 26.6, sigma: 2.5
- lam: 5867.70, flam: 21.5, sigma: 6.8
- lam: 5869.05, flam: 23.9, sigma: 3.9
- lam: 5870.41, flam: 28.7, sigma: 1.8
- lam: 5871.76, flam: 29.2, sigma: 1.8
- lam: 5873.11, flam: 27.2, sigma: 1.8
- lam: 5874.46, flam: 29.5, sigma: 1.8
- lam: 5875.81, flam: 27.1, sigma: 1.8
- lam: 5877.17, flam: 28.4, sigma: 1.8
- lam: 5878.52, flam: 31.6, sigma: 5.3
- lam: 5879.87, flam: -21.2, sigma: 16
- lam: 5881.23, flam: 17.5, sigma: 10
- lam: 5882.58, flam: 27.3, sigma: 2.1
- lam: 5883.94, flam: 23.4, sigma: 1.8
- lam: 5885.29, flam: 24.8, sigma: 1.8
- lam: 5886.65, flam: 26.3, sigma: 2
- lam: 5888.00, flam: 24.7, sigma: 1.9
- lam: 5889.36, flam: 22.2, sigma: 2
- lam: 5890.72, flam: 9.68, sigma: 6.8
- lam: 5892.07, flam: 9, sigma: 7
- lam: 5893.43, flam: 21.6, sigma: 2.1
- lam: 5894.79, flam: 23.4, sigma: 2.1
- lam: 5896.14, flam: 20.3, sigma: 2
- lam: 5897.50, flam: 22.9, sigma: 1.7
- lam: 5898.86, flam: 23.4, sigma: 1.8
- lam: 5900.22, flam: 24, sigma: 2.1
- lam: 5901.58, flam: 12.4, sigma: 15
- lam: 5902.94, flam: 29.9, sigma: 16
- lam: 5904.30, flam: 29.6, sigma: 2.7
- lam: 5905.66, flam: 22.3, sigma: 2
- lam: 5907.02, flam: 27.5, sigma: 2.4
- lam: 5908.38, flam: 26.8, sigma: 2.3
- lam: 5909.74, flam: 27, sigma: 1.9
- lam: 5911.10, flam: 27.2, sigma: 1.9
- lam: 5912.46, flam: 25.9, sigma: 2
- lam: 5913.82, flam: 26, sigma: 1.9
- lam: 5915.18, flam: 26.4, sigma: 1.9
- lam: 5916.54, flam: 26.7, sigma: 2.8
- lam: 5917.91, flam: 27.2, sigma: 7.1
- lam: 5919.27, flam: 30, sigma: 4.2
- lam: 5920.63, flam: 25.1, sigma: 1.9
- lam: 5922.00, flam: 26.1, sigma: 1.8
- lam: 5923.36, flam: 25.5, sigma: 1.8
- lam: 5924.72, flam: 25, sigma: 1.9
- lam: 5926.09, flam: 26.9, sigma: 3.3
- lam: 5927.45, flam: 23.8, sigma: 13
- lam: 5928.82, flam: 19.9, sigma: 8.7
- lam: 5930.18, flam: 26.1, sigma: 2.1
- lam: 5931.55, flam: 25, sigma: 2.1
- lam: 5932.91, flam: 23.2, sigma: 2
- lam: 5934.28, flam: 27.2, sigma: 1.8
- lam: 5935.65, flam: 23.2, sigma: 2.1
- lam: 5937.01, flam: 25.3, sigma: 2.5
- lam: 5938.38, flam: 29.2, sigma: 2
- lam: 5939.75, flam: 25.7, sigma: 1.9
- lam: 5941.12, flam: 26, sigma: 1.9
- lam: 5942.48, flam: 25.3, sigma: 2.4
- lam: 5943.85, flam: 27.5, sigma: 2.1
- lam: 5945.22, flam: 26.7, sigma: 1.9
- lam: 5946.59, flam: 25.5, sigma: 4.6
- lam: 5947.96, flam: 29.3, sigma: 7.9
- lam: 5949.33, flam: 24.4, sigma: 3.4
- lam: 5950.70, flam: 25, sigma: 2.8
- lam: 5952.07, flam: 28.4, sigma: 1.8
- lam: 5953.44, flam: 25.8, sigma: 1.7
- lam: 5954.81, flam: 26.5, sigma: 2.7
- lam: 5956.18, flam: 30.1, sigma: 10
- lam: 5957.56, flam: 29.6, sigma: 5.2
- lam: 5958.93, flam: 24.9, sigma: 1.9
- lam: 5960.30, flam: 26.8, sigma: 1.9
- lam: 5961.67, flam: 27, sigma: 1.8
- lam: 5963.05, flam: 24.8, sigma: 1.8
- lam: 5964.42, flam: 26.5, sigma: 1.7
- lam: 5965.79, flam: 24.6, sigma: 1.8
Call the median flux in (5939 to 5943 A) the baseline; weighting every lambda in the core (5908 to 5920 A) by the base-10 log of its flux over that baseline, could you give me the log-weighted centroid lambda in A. 5915.2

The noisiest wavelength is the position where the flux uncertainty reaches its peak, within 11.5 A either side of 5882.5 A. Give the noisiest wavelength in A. 5879.87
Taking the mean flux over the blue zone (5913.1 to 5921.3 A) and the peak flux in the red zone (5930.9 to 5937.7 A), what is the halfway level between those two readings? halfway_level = 27.1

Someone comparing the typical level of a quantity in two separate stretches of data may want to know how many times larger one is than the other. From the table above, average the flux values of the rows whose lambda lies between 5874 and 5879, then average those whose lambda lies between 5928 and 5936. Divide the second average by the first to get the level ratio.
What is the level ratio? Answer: 0.83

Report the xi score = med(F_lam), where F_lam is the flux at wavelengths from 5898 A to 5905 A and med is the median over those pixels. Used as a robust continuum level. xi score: 24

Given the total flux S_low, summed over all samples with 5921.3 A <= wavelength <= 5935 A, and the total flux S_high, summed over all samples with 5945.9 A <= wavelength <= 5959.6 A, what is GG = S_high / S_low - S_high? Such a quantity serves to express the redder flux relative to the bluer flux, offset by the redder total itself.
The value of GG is -268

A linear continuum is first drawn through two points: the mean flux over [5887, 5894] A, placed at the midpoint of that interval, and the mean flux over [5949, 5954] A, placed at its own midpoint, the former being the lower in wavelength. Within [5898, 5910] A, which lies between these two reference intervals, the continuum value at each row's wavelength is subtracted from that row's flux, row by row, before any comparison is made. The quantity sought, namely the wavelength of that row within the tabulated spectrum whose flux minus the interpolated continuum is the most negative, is 5901.58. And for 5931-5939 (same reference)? 5935.65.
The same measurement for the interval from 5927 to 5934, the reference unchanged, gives 5928.82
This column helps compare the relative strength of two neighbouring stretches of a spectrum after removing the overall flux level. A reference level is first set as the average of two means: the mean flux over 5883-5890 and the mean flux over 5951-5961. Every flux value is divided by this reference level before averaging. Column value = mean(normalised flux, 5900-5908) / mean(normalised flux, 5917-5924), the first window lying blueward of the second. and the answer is 0.91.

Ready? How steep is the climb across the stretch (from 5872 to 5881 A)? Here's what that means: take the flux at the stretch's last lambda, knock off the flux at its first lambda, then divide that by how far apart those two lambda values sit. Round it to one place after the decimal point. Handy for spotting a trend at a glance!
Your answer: -7.2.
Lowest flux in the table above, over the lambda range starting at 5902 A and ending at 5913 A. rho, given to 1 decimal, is 22.3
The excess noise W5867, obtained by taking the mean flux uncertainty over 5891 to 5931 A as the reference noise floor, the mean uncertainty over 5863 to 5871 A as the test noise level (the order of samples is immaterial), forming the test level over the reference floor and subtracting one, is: -0.21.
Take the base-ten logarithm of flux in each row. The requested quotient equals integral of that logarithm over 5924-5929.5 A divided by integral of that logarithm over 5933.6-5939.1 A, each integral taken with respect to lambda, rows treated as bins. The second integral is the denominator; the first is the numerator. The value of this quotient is 0.97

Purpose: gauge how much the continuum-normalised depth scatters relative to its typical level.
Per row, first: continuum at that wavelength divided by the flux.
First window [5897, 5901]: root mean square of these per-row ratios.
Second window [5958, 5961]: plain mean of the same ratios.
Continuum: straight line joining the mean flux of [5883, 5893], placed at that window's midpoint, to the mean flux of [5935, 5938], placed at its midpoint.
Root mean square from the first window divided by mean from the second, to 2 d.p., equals 0.88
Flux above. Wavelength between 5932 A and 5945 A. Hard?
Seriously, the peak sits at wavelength 5938.38 A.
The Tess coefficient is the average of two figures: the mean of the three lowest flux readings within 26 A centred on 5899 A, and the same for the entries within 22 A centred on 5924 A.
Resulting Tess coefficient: 16.3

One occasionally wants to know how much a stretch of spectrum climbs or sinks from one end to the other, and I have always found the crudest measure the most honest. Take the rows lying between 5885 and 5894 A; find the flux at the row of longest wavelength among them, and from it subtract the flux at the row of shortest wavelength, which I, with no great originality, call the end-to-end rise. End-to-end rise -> -3.2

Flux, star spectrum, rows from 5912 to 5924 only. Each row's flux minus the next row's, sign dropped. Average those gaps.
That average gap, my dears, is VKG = 1.3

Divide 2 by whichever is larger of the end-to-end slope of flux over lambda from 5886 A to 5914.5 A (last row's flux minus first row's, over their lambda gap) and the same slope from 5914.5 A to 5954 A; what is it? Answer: -181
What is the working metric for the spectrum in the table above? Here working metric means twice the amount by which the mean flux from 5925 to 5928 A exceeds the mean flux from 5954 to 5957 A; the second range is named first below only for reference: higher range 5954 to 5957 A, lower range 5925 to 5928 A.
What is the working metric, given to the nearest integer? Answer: -6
